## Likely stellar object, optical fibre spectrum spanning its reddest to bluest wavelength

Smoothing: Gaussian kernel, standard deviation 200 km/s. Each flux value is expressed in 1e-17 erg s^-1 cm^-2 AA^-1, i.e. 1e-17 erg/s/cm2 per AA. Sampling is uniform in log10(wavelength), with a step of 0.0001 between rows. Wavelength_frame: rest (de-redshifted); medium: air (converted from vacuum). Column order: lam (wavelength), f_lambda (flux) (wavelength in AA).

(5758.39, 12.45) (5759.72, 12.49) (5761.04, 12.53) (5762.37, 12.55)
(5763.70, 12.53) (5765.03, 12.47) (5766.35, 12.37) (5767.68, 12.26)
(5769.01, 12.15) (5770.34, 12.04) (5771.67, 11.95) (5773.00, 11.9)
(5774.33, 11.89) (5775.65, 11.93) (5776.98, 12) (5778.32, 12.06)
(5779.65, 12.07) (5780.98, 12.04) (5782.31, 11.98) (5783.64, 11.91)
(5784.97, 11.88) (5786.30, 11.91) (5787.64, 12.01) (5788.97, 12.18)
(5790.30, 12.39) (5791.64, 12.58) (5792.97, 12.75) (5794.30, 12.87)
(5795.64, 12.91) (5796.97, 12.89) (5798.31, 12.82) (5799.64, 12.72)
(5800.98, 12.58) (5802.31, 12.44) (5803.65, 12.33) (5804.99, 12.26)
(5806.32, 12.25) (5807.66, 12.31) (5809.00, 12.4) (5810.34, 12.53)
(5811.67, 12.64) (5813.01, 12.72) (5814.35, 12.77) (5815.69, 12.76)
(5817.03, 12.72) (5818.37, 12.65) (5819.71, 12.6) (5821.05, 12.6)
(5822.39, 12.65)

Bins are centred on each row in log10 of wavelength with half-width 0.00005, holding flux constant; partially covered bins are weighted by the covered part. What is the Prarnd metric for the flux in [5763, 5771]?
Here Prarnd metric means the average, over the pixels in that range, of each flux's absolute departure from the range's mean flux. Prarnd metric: 0.153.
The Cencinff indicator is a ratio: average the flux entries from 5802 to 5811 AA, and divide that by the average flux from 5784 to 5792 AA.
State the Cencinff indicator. 1.02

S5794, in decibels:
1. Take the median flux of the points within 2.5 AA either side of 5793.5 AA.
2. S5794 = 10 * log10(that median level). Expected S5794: 11.1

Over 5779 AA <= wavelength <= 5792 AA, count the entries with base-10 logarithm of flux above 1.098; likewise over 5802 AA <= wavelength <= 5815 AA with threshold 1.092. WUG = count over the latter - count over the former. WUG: 5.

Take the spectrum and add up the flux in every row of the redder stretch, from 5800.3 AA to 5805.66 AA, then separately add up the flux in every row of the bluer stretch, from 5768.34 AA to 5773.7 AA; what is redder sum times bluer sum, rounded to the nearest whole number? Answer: 2383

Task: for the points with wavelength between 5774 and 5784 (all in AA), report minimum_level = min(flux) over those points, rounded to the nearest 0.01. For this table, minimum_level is 11.89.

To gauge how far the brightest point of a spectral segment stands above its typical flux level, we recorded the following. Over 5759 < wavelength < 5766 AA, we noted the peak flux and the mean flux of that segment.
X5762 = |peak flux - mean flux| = 0.04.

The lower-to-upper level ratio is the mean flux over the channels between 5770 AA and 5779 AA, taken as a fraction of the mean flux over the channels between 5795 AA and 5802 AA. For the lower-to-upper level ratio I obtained 0.94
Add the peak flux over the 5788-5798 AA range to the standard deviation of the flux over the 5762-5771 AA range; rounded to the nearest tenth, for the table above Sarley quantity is 13.1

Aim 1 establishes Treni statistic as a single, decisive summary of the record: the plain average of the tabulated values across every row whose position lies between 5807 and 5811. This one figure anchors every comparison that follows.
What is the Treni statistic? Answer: 12.4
